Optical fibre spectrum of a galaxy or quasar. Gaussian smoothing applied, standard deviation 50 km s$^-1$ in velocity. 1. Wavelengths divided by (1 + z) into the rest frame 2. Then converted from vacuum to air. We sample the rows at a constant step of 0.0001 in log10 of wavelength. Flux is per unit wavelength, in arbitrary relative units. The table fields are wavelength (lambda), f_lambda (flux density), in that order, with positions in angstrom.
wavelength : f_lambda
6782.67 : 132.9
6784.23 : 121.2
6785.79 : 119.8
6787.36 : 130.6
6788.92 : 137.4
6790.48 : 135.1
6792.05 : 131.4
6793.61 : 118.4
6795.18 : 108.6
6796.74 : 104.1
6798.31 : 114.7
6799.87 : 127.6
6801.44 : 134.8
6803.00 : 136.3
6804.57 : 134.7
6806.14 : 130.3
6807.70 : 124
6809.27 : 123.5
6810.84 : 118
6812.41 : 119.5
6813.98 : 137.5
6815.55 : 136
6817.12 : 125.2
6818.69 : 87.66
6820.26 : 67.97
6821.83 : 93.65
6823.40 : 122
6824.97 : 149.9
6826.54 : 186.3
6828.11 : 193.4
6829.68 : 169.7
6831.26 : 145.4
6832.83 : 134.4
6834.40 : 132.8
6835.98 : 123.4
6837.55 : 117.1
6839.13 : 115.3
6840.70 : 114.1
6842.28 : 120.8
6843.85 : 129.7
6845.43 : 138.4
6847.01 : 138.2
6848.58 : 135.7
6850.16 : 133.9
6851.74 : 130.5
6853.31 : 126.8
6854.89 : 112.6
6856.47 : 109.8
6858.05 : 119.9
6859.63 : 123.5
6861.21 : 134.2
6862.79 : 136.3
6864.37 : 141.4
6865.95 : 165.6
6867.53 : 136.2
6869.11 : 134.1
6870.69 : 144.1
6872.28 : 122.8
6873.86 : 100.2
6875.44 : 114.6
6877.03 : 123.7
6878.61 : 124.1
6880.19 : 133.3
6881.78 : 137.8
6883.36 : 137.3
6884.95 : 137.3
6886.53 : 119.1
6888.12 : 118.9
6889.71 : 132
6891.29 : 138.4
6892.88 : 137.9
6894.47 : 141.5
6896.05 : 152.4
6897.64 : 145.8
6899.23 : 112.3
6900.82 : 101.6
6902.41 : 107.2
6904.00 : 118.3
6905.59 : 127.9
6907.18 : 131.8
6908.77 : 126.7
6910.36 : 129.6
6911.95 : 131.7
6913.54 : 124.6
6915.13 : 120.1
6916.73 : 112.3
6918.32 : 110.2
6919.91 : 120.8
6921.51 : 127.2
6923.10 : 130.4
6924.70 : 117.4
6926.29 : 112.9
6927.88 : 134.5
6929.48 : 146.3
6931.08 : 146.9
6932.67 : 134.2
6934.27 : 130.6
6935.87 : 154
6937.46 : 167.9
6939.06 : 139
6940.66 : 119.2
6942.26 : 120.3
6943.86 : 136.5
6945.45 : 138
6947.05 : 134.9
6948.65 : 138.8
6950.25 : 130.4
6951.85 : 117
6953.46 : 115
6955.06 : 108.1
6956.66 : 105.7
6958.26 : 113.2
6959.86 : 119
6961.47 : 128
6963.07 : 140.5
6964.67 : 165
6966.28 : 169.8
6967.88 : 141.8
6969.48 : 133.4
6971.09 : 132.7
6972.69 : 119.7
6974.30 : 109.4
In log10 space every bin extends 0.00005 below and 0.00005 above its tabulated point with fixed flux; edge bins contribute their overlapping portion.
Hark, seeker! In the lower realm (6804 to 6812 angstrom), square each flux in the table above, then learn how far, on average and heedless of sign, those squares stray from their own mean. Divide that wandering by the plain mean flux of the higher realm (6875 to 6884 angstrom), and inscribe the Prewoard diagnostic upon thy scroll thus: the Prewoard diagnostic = 10.1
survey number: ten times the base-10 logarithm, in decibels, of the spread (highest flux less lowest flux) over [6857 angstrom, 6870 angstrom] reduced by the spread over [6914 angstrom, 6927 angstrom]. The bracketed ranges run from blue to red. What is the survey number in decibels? 14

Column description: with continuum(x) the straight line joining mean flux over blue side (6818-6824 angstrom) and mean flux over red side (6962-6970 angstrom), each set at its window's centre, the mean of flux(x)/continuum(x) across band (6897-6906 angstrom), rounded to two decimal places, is 0.95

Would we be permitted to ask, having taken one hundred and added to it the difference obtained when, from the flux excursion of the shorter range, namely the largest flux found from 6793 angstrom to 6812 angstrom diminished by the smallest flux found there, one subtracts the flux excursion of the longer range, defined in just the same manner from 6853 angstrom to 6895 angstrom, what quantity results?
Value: 67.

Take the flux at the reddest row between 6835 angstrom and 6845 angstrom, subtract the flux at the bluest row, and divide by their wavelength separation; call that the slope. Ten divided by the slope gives 12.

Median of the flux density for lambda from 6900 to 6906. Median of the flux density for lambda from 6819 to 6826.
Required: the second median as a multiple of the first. 0.96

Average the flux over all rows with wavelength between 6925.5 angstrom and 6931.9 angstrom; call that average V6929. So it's 135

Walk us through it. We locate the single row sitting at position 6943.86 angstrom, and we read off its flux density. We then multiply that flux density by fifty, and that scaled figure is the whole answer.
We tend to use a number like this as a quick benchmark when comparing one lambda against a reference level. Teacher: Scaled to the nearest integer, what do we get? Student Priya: 6825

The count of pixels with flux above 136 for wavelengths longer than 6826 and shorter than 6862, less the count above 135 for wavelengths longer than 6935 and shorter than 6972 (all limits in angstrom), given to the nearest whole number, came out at -4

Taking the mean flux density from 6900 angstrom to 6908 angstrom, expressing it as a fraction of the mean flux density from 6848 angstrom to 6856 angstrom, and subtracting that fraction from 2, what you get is 1.08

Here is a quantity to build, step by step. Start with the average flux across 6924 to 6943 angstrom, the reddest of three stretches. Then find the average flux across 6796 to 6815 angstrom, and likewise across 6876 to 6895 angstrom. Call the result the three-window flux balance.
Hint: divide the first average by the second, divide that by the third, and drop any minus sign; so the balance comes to 0.0082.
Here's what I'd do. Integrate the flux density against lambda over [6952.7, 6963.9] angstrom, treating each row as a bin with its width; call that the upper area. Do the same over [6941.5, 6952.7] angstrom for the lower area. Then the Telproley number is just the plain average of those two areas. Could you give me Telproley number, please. 1397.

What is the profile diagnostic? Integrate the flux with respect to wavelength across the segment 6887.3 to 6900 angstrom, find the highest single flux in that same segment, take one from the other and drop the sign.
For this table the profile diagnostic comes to 1561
